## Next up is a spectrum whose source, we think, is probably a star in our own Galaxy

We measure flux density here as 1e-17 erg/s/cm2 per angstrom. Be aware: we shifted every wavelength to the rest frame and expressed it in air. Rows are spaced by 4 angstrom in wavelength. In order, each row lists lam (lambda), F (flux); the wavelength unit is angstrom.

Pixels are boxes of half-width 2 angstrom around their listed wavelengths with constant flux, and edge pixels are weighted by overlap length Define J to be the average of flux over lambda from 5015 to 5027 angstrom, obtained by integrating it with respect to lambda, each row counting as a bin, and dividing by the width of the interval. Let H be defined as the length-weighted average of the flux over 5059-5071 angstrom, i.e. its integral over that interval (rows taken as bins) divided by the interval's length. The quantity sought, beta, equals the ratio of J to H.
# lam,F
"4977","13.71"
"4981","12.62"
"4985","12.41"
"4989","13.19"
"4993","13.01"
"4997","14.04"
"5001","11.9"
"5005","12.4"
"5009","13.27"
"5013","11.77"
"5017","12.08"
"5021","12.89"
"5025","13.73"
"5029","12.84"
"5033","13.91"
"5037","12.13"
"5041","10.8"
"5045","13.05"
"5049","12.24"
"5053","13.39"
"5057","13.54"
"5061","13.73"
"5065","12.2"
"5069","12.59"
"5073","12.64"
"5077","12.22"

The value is 1.00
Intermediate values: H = 12.8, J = 12.9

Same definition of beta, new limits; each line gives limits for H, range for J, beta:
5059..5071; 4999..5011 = 0.98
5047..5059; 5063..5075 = 0.96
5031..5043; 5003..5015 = 1.02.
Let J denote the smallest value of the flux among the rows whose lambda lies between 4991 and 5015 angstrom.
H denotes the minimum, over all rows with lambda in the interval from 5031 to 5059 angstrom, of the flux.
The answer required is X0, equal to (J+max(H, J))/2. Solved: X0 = 11.8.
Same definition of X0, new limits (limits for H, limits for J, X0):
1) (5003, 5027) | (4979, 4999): 12.4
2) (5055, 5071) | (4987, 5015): 12.0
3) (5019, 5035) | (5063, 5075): 12.5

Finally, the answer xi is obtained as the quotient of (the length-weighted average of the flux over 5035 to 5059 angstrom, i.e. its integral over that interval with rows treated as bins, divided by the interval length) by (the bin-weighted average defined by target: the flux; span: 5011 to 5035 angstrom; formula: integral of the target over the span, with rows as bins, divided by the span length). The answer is 0.973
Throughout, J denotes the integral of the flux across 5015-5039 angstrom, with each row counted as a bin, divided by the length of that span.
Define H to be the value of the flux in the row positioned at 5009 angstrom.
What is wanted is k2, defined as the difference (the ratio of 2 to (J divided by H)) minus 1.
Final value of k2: 1.05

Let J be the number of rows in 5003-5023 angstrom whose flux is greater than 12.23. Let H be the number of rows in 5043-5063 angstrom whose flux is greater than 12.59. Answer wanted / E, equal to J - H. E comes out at -1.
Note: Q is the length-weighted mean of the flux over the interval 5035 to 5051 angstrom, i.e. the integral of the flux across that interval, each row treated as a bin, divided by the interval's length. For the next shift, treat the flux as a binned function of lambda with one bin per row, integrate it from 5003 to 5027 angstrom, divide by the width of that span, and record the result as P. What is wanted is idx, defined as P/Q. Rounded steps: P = 12.7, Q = 12.1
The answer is 1.05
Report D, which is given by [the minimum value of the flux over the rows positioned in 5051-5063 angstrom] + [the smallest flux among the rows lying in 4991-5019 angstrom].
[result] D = 25.2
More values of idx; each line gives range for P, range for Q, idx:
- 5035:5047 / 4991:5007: 0.93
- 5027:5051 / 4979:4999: 0.96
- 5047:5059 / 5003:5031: 1.03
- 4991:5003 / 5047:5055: 1.01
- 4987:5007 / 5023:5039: 0.98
